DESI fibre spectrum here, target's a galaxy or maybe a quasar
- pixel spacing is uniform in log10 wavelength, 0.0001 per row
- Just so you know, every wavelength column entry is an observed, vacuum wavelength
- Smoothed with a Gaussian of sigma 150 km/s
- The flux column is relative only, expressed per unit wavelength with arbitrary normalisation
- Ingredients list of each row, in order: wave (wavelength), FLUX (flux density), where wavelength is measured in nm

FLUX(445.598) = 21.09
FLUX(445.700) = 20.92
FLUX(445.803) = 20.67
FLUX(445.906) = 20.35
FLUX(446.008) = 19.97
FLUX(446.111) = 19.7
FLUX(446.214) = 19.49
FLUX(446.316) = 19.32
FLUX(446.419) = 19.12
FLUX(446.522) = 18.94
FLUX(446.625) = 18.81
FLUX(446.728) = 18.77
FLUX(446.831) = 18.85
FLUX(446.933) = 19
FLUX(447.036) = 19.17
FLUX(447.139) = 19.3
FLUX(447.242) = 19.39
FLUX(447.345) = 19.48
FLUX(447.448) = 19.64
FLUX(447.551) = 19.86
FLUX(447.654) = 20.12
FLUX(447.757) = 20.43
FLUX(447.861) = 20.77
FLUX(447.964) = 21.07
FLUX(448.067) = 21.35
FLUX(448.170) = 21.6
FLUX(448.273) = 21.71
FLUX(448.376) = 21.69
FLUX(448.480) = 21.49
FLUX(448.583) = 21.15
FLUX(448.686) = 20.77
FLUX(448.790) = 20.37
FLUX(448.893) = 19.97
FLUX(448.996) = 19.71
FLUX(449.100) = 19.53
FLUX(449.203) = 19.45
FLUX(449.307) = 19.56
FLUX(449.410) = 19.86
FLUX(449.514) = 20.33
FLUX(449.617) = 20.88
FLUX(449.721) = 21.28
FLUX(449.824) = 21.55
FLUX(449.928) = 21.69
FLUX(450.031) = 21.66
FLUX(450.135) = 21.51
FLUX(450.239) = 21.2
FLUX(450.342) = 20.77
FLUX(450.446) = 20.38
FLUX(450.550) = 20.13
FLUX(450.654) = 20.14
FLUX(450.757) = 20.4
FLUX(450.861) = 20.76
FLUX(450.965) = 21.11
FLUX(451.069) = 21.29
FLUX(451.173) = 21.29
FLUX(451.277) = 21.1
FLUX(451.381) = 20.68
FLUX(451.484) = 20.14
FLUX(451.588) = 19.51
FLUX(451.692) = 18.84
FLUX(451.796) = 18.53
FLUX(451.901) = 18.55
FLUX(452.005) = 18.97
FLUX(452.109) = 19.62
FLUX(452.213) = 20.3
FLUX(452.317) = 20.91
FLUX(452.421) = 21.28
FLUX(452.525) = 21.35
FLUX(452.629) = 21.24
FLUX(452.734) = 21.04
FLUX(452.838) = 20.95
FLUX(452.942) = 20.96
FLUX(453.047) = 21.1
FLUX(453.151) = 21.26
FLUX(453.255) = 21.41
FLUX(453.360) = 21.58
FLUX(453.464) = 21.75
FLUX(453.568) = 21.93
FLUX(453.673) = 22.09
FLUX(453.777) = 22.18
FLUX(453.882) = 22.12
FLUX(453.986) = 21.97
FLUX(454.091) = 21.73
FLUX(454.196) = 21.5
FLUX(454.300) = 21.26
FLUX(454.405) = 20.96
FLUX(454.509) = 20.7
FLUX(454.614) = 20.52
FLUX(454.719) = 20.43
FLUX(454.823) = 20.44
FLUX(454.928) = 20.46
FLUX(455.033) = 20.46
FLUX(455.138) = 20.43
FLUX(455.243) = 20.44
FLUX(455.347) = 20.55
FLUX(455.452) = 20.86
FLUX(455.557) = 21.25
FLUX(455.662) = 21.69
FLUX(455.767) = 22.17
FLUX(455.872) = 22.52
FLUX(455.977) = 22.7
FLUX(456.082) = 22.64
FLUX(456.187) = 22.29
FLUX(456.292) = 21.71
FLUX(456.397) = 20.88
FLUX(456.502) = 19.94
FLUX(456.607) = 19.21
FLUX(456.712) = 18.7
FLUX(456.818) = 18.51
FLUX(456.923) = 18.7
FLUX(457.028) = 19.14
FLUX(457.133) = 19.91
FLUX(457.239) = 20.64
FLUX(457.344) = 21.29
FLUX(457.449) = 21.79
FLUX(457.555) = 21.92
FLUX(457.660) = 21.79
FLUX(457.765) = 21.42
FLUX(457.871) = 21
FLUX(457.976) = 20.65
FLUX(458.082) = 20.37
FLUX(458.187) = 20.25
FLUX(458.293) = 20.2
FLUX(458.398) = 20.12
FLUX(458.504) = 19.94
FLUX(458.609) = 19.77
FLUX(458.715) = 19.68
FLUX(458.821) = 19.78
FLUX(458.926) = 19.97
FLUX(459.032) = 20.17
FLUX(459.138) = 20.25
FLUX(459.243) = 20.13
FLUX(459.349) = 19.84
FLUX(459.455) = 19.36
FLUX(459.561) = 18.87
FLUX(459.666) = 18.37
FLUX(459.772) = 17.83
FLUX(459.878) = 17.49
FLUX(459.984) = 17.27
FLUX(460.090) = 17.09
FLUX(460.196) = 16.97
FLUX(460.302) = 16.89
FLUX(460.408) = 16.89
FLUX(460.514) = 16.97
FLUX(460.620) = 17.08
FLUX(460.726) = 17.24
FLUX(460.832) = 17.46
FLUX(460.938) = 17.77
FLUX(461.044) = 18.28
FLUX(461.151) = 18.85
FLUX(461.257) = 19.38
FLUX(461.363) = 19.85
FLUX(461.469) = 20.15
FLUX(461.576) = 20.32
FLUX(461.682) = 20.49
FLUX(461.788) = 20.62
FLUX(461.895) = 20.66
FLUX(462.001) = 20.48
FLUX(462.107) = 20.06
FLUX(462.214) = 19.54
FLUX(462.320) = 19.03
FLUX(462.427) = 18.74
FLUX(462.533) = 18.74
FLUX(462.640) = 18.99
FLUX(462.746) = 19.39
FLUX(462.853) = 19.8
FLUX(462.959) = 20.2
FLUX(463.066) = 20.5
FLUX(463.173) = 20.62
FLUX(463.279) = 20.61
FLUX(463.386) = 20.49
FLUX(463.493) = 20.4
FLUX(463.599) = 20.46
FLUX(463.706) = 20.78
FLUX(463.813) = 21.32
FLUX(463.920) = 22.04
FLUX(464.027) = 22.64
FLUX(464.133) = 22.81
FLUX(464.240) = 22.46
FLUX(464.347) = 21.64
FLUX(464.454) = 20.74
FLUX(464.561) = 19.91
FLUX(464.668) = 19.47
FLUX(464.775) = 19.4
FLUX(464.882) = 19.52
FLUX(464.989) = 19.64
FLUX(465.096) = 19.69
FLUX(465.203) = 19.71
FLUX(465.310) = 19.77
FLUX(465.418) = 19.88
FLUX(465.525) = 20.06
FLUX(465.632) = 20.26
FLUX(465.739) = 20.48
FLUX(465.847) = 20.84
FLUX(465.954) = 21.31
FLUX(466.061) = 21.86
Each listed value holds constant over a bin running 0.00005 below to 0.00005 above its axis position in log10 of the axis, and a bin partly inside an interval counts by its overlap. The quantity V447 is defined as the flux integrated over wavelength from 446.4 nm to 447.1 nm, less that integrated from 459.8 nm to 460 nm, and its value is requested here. 10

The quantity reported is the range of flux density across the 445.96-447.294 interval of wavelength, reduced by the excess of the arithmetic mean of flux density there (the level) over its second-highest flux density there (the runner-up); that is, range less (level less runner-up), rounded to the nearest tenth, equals 1.7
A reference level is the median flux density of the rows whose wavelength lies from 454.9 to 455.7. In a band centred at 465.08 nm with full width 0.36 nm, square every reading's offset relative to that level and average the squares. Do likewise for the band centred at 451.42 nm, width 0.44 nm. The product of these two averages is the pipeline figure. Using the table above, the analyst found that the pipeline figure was 0.3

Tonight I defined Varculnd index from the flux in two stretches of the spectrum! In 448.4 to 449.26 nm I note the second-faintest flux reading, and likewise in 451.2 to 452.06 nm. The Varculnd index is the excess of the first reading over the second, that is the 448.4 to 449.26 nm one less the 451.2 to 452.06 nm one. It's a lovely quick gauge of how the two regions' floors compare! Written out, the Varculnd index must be 1.0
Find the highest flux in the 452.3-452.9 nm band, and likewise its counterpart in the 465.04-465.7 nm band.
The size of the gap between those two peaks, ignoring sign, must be 1.09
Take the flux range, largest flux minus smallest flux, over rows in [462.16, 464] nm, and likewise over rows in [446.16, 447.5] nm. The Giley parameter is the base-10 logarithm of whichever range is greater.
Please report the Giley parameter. 0.52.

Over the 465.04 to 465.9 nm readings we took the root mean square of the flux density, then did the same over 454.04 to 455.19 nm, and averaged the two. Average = 20.5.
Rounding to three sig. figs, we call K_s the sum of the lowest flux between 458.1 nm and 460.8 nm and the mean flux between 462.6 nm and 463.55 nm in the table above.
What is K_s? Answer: 37.0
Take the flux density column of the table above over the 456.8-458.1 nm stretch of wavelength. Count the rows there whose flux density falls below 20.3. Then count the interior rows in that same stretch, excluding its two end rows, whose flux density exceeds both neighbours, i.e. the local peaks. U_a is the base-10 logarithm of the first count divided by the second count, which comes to 0.60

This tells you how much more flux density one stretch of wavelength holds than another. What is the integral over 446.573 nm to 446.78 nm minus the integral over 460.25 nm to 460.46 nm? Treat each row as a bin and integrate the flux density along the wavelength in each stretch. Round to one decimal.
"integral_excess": 0.3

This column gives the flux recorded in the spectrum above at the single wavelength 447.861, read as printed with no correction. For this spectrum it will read 20.77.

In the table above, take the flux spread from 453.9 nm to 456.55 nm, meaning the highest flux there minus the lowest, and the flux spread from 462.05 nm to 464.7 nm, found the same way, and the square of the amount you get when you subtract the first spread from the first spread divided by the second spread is 4.3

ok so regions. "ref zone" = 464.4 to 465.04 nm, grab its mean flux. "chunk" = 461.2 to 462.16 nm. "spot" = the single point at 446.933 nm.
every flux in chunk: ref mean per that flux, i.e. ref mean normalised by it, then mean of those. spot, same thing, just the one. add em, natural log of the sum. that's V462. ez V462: 0.703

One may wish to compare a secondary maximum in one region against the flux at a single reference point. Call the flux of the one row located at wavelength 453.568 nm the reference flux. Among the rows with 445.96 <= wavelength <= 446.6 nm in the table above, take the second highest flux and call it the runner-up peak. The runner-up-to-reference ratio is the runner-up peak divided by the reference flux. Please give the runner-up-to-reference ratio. 0.90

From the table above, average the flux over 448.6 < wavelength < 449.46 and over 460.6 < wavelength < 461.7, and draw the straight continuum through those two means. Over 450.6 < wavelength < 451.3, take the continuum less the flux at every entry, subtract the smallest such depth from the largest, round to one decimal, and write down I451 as 1.2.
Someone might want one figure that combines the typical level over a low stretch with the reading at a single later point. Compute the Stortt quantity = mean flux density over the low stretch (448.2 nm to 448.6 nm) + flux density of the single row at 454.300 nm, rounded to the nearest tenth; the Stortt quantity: 42.8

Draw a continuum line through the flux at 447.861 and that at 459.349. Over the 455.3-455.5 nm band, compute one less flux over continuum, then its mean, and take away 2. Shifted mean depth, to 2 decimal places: -2.03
